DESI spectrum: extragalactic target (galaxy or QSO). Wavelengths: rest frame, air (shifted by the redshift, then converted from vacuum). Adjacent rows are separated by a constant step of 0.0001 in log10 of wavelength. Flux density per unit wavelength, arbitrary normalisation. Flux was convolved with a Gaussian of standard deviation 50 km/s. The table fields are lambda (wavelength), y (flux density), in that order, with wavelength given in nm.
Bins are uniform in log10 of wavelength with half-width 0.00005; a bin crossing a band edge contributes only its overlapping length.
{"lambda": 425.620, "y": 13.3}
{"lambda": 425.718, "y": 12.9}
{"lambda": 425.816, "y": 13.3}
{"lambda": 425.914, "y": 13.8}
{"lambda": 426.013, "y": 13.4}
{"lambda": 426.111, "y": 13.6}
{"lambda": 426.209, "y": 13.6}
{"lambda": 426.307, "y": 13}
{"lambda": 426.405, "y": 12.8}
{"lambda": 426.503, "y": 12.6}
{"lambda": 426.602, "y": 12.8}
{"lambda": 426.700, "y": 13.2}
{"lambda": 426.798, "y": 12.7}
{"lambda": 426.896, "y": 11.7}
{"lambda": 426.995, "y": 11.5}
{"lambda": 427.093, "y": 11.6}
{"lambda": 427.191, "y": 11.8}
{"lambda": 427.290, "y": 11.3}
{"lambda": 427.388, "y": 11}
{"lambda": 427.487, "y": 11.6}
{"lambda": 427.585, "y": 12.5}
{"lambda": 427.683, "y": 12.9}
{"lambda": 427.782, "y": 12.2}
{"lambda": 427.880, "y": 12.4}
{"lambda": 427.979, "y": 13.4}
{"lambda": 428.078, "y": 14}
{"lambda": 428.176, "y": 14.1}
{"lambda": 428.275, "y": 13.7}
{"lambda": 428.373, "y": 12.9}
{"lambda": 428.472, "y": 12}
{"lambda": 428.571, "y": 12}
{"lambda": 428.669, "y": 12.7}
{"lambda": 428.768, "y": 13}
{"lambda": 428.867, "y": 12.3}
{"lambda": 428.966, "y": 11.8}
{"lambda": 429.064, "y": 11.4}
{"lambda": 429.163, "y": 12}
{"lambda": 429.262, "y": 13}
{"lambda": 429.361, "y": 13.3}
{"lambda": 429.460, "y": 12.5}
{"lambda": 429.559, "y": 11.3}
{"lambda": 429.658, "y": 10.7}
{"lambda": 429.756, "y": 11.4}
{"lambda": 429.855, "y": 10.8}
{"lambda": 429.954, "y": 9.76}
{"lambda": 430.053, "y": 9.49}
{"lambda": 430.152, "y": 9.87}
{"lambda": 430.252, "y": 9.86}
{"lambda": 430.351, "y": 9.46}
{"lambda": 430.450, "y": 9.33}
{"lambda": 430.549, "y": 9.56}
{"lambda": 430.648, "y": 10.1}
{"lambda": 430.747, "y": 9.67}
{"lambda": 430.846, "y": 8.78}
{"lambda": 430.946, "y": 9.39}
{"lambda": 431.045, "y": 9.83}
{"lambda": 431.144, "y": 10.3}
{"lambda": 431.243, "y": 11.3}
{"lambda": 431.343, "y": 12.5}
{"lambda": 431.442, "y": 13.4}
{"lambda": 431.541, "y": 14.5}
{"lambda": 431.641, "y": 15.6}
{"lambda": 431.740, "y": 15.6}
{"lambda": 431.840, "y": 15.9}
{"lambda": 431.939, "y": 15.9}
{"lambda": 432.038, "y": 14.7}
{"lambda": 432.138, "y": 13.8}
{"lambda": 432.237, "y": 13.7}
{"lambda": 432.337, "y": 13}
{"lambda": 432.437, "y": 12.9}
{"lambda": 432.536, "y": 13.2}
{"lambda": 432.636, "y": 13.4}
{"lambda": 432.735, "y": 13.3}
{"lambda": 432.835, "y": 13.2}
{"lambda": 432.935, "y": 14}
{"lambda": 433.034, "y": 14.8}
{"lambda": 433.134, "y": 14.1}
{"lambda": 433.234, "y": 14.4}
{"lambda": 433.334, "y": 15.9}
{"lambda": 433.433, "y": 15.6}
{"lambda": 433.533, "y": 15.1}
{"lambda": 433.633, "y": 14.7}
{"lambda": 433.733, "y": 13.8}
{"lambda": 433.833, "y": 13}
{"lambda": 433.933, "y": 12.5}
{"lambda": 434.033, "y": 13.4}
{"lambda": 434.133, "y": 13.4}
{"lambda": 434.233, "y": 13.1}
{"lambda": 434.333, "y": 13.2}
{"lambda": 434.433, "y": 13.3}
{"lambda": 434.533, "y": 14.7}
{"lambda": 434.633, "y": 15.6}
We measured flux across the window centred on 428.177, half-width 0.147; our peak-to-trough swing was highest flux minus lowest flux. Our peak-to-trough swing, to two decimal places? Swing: 0.40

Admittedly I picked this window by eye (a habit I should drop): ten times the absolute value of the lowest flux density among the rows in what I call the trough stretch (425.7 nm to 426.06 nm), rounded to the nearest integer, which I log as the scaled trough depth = 129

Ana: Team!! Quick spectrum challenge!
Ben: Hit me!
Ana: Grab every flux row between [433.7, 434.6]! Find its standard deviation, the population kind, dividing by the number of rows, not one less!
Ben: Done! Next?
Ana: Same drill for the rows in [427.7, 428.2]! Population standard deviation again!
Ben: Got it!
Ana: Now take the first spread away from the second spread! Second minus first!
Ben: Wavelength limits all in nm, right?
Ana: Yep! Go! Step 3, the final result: 0.22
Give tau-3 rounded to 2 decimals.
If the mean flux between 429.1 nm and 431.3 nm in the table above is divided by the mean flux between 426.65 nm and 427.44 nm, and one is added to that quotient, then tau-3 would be 1.89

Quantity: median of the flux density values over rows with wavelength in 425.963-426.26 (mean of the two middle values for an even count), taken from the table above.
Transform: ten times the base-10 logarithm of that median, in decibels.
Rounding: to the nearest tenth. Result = 11.3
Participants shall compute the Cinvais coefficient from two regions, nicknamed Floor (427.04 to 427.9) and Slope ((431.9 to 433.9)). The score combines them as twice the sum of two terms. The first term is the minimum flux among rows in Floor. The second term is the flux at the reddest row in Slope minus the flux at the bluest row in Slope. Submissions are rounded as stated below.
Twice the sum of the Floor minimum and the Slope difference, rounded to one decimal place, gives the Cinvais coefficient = 16.2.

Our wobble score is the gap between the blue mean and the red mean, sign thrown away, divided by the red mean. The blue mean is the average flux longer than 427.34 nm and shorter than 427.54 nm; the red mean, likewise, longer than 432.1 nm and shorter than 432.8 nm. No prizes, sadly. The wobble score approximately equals 0.15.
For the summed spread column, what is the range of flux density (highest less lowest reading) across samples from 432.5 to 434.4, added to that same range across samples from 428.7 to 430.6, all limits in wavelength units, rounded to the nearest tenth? 7.4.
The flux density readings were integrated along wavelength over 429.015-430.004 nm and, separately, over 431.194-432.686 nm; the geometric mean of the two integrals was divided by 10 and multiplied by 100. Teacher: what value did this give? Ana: 155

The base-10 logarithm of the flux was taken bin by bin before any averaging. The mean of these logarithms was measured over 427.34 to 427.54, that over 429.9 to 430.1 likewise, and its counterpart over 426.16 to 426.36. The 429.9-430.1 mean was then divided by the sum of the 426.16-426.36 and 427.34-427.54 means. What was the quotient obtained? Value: 0.452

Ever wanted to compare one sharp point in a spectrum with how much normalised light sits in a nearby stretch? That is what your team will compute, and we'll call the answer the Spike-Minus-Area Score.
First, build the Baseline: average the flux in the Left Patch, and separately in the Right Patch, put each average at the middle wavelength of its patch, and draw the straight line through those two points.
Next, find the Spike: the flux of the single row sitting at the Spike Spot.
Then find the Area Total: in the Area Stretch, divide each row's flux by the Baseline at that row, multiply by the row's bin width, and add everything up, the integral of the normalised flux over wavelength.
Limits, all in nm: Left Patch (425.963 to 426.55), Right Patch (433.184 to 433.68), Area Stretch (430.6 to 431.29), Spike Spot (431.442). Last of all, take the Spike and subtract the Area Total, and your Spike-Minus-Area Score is 12.9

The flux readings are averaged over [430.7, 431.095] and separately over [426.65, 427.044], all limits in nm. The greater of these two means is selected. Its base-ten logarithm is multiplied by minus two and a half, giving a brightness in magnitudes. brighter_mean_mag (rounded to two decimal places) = -2.72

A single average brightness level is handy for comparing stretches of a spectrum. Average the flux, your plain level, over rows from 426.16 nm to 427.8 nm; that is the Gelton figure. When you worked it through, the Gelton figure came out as 12.3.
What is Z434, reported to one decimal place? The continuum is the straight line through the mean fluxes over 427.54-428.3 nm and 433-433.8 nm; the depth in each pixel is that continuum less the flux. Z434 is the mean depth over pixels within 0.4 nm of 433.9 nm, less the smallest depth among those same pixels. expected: 1.6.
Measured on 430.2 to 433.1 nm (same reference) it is 3.4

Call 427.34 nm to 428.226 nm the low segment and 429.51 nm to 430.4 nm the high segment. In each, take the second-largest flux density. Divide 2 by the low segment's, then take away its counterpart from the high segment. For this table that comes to -11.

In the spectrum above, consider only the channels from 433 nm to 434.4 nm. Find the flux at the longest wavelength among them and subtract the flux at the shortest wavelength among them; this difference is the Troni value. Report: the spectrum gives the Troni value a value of -1.6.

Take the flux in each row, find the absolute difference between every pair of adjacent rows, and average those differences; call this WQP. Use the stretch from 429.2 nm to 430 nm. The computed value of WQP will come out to 0.75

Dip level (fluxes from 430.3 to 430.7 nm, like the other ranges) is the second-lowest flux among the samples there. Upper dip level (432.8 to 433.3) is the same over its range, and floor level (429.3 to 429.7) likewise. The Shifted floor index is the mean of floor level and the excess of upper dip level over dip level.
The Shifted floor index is 7.9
